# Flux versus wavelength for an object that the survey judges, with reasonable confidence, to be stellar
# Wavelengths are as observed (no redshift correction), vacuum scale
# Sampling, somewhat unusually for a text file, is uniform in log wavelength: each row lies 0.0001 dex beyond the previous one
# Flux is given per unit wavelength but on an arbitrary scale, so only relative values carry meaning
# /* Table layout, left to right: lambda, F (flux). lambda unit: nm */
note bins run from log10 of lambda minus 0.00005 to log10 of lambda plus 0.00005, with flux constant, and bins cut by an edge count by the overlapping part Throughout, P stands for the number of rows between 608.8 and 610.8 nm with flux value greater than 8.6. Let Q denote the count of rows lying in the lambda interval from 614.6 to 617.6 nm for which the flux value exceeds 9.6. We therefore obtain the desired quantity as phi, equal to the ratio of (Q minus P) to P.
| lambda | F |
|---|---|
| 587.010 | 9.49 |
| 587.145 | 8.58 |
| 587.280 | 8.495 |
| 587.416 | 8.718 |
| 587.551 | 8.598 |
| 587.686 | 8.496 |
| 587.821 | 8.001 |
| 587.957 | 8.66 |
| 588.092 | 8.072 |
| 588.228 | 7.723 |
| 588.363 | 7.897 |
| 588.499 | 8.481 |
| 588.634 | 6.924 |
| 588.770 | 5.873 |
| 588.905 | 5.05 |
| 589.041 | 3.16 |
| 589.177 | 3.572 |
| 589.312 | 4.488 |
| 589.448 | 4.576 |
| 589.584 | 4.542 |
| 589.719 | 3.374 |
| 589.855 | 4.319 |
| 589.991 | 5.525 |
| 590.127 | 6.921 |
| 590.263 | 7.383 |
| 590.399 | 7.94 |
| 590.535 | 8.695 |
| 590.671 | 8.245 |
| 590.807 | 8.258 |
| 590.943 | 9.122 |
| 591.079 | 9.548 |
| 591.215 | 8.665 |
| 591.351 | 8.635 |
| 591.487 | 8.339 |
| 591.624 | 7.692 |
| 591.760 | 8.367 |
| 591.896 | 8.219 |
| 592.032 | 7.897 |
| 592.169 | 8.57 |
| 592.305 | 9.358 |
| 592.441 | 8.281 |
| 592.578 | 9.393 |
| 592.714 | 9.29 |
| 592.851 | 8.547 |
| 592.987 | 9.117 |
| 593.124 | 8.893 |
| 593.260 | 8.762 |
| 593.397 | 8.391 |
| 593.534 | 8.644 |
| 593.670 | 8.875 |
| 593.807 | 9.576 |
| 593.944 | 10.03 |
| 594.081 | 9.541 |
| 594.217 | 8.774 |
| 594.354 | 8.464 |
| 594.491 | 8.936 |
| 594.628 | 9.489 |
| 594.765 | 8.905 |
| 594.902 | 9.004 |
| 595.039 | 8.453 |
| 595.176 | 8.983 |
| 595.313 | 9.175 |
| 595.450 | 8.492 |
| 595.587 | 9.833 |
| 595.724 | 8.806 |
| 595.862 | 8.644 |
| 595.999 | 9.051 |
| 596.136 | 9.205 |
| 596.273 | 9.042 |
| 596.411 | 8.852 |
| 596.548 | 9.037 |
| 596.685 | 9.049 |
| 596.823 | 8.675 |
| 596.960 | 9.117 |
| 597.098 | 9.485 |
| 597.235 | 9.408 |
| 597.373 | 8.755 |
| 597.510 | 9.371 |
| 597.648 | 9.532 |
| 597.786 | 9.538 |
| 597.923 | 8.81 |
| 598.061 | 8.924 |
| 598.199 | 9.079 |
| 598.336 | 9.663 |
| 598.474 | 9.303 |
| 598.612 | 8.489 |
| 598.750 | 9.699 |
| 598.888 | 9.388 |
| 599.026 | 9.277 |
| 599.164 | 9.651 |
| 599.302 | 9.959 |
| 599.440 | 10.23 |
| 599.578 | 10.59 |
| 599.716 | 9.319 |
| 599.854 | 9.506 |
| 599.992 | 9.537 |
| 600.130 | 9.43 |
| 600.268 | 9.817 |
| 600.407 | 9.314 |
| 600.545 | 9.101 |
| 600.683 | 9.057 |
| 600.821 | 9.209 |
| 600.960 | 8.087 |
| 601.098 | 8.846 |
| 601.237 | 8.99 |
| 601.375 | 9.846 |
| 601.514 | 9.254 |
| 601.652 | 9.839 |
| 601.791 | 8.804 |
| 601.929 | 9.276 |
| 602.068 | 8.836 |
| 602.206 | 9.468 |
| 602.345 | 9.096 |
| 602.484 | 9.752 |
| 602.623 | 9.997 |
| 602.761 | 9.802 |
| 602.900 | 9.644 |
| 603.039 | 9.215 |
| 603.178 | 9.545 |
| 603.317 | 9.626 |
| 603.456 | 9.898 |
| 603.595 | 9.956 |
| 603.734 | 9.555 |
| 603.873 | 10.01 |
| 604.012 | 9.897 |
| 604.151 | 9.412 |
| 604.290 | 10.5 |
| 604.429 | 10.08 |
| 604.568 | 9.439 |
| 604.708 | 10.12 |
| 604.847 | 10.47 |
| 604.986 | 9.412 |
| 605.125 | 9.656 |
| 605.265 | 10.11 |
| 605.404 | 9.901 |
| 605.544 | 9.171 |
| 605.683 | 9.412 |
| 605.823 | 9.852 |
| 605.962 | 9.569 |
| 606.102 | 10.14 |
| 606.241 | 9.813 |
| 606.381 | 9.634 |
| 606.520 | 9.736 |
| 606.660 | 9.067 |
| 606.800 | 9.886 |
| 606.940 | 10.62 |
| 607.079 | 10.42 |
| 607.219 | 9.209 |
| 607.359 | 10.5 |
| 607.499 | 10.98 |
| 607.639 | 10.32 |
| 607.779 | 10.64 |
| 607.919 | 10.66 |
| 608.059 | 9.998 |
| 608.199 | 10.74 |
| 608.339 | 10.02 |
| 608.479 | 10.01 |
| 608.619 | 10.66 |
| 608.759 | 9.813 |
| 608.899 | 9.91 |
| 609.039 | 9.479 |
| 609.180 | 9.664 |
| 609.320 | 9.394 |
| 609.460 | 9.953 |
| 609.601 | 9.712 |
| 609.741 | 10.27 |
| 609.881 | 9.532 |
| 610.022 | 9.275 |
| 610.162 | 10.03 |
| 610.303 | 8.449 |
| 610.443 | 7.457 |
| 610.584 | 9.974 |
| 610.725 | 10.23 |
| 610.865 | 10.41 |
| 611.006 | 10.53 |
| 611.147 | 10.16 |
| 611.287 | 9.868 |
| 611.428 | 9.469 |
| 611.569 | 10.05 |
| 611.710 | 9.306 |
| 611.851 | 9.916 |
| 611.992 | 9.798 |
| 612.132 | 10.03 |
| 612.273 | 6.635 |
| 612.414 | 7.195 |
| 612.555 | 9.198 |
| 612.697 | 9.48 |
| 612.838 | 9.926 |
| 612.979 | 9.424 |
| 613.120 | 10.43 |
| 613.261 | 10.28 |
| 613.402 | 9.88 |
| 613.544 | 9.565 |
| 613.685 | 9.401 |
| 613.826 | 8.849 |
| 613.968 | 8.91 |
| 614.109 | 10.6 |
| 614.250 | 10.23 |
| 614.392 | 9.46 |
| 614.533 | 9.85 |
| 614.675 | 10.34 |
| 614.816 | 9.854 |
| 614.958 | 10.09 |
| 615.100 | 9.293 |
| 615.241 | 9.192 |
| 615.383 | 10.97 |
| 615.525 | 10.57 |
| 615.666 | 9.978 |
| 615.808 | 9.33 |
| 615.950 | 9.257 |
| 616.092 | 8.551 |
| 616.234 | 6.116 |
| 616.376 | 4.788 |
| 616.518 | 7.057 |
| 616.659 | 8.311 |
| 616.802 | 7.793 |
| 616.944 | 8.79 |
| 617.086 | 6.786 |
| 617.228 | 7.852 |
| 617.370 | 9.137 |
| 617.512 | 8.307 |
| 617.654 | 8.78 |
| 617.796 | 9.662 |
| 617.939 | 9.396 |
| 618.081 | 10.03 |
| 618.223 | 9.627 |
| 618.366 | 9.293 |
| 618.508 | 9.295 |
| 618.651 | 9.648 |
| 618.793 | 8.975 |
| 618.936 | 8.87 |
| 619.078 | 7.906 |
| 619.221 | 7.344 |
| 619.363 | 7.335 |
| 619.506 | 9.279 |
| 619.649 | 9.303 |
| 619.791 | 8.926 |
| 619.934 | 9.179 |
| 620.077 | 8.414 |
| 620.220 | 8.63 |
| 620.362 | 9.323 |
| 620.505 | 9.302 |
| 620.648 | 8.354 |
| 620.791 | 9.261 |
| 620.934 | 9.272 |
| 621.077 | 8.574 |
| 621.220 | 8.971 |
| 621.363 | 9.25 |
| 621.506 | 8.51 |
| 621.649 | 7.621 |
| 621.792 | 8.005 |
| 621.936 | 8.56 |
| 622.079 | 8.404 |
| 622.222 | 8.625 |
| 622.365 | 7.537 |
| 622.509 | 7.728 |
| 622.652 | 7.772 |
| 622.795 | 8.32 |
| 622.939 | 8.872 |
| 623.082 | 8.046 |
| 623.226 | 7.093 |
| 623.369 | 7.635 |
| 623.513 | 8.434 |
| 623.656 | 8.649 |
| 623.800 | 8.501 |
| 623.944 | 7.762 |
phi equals -0.5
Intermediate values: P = 12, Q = 6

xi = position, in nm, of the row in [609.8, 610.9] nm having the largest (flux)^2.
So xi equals 610.865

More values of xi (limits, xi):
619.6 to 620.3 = 619.649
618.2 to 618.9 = 618.651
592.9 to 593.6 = 592.987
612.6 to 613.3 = 613.120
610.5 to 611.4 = 611.006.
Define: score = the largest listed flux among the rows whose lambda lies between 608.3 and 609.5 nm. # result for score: 10.66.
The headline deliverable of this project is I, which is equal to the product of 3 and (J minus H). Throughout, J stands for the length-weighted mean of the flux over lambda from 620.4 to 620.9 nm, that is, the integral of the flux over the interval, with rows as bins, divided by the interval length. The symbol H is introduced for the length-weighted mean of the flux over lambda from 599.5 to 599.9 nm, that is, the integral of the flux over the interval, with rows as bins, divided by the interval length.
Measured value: -2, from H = 9.8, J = 9.0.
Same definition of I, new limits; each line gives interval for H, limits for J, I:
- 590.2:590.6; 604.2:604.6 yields 6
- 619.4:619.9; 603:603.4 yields 1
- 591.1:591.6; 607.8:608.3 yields 6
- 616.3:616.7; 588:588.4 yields 4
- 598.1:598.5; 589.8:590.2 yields -11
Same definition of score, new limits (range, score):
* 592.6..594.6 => 10.03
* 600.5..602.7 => 9.997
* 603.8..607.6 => 10.98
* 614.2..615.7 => 10.97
